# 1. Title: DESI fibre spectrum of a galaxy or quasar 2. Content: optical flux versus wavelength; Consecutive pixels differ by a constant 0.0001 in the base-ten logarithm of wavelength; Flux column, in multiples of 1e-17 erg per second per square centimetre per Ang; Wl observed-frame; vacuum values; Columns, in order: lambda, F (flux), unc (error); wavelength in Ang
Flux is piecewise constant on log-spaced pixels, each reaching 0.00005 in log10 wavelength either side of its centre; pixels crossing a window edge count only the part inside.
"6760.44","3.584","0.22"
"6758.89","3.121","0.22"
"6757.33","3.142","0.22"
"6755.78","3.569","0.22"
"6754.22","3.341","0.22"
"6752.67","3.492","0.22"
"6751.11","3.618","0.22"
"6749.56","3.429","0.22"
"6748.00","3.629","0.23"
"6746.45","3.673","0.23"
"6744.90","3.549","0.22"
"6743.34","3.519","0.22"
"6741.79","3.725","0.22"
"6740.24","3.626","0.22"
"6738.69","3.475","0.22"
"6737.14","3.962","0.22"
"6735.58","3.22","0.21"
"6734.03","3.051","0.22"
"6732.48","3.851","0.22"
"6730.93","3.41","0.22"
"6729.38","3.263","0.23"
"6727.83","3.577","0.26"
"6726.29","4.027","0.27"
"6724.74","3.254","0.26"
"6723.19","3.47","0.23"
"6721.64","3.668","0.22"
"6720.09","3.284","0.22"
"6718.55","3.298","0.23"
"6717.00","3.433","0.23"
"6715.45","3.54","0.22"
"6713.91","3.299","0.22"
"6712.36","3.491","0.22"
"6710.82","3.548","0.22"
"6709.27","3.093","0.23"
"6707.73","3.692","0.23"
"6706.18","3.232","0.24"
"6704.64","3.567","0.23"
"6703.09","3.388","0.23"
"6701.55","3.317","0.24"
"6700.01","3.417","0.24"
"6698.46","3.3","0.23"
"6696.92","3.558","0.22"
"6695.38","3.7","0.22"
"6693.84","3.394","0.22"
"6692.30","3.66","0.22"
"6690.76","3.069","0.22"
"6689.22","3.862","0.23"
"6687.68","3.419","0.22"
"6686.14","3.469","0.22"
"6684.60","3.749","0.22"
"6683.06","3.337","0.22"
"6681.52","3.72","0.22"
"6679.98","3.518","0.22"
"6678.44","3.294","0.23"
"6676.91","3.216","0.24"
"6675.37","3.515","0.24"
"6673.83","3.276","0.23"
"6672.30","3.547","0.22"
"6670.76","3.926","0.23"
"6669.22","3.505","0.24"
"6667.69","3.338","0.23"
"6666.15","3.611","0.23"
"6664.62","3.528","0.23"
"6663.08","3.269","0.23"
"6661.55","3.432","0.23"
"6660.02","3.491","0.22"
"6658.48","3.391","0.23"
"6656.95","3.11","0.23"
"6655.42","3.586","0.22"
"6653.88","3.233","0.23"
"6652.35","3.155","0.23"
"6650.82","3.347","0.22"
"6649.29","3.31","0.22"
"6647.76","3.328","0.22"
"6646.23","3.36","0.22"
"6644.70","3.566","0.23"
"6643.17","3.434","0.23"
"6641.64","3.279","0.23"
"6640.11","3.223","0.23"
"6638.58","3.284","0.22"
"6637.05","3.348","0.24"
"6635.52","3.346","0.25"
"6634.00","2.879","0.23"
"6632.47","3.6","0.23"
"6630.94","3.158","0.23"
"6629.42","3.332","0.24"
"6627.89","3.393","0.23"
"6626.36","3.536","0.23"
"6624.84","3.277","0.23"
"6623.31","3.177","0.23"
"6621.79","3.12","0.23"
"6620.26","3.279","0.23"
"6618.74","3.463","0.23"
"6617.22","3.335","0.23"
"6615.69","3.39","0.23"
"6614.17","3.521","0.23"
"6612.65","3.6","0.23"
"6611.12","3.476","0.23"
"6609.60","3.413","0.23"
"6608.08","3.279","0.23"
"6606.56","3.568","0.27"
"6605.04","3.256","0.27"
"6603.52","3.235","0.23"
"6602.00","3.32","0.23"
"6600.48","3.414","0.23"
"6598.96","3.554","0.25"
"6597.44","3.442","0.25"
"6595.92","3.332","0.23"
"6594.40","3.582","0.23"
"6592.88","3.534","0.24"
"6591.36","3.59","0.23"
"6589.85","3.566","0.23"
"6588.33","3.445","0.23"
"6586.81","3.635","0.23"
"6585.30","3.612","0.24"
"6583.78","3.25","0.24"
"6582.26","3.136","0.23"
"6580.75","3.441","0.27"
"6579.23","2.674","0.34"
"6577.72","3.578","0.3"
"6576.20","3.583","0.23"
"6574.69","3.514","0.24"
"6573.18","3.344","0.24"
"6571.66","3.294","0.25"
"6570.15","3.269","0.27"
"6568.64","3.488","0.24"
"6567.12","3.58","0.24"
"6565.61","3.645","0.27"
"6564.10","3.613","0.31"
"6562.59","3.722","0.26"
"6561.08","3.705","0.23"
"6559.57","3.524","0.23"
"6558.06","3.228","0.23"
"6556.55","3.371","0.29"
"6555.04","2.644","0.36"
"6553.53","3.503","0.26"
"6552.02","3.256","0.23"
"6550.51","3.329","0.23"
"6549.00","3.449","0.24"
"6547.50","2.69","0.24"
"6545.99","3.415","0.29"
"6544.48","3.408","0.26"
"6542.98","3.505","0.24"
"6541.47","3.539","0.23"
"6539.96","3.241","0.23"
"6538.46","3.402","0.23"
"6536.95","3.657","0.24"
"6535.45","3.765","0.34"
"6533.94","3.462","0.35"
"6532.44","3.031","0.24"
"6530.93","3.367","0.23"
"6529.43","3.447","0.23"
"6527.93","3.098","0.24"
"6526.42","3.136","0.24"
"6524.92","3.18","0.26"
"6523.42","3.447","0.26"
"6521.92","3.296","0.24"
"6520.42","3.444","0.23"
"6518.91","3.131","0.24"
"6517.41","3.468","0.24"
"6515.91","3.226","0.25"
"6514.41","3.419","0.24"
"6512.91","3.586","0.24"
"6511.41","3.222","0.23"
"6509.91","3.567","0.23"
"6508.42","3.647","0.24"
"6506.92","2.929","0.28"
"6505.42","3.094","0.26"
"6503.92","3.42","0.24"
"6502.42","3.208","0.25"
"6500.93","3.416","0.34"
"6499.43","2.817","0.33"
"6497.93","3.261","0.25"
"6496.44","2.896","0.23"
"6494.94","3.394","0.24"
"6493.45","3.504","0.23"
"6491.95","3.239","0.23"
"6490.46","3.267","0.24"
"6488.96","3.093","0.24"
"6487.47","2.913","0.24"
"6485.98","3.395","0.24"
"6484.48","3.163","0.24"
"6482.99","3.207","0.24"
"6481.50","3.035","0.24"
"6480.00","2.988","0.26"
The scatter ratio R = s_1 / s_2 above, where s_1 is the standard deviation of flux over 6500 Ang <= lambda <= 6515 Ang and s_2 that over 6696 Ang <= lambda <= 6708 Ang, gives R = 1.5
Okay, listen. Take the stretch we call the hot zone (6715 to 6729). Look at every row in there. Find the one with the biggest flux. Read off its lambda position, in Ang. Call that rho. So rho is 6726.29 Ang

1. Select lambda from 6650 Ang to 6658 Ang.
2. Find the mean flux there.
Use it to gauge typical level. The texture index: 3.29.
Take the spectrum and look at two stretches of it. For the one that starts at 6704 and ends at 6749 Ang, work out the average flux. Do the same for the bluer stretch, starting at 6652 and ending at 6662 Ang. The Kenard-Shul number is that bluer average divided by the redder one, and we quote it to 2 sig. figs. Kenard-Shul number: 0.96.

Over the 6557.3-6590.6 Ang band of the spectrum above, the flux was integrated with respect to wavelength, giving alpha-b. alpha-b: 115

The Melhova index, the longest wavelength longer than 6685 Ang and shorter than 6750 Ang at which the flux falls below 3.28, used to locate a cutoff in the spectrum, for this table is 6735.58 Ang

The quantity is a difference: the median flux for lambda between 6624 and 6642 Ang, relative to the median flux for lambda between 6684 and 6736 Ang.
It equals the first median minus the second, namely -0.12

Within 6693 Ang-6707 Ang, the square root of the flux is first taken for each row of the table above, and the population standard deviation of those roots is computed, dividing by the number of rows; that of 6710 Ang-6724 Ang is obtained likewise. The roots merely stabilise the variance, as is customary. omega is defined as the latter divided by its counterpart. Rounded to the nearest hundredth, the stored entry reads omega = 0.89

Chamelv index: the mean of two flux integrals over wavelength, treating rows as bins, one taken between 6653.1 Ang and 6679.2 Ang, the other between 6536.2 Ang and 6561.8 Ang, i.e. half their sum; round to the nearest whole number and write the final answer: 88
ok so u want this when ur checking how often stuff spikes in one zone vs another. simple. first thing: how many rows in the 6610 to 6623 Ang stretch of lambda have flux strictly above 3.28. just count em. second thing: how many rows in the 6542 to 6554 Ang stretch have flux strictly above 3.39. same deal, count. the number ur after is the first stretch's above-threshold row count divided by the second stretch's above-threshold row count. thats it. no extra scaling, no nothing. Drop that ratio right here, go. 1.20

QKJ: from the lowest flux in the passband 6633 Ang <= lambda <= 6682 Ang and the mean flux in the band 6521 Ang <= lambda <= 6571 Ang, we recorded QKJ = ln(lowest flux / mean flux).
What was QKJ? -0.159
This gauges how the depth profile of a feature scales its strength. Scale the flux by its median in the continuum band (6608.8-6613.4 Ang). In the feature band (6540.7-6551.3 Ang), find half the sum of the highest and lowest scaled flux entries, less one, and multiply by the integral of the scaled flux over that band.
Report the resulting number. -1.1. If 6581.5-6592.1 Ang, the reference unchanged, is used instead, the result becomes -0.3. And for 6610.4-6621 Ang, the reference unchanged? -0.1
